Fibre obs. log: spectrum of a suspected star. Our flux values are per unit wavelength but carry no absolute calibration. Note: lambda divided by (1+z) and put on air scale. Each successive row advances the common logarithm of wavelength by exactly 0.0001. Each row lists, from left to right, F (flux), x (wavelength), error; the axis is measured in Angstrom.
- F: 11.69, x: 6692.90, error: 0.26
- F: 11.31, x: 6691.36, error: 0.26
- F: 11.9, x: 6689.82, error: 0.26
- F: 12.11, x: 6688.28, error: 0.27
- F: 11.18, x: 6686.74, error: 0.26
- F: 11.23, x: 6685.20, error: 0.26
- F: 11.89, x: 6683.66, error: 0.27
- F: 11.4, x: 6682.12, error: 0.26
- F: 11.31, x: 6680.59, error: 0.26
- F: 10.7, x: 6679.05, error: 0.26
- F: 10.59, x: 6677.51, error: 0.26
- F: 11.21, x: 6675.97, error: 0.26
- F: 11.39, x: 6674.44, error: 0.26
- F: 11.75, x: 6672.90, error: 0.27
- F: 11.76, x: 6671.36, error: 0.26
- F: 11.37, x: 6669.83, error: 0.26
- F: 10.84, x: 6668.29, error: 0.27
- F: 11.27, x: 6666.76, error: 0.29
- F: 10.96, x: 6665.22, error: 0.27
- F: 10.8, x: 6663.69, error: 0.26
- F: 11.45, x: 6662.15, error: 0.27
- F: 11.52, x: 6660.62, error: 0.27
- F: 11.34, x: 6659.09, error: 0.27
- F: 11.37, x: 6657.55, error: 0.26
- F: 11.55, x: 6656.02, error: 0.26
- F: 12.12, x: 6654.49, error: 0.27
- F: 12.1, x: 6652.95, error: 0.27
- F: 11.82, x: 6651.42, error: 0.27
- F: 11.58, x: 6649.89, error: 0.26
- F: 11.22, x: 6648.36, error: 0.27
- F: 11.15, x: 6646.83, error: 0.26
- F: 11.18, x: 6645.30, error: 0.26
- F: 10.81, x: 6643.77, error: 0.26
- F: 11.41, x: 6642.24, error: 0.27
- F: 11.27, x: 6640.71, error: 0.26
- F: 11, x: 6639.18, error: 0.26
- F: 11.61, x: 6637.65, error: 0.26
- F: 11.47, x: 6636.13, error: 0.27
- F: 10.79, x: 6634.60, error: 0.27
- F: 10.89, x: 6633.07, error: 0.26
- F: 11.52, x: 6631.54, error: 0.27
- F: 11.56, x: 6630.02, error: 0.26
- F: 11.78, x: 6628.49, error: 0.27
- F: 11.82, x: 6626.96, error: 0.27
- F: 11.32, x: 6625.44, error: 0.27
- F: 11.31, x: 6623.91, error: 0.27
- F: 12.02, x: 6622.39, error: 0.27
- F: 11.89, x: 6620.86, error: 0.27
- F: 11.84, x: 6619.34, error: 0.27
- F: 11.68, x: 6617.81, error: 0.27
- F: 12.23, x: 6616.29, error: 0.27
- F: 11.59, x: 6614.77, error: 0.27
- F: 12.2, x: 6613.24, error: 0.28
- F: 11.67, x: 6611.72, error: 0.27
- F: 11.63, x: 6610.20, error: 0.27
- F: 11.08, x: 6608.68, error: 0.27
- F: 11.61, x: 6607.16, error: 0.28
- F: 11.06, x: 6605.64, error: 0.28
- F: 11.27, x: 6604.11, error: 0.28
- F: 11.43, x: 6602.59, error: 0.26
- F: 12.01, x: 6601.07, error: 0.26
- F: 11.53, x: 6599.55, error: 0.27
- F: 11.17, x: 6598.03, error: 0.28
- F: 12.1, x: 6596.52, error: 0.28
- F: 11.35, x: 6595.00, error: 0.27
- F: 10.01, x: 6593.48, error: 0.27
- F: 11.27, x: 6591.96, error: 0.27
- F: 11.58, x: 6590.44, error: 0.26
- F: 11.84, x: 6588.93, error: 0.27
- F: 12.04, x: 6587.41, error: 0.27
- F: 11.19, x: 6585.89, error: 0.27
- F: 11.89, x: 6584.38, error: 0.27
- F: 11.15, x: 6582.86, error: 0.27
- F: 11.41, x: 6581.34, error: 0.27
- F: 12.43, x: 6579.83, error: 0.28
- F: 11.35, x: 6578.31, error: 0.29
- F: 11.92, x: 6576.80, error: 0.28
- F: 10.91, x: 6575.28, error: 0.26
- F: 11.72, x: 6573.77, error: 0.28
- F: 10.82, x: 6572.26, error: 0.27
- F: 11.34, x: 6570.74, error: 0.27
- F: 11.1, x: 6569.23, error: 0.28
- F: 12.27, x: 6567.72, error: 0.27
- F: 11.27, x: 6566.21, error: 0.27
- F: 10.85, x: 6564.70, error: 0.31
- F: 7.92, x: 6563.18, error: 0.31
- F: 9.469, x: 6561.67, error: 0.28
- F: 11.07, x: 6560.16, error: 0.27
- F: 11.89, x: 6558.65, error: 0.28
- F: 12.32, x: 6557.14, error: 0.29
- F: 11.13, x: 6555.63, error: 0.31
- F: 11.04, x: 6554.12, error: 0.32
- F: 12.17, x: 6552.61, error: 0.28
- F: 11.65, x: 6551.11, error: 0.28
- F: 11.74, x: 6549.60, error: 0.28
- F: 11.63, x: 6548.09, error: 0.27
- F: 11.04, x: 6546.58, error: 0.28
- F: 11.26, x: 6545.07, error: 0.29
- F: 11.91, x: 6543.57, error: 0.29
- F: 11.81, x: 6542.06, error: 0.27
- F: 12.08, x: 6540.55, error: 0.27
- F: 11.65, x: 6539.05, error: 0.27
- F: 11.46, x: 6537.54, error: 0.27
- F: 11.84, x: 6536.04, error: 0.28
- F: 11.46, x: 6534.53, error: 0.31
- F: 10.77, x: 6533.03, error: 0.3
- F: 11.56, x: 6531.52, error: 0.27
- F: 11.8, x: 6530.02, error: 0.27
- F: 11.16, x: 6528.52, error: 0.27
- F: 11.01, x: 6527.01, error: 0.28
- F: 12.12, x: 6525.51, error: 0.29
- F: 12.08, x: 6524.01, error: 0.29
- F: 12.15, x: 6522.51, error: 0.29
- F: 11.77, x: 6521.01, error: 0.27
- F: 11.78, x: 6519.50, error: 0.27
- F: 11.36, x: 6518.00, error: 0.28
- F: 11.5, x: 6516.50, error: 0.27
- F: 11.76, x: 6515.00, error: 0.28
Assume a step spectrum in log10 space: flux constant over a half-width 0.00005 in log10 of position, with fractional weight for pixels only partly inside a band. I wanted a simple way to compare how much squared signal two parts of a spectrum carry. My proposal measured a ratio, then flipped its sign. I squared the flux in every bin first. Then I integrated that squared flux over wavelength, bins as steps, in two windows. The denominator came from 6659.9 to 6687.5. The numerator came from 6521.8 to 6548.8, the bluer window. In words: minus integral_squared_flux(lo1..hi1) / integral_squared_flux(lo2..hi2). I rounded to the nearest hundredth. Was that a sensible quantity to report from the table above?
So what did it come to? -1.04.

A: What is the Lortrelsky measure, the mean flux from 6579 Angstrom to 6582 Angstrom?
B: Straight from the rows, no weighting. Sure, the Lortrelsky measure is 11.9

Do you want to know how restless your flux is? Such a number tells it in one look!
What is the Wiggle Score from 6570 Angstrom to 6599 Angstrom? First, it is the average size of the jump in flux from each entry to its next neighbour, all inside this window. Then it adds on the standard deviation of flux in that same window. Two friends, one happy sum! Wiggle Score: 1.3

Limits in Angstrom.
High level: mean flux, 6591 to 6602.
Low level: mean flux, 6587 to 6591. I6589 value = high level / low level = 0.96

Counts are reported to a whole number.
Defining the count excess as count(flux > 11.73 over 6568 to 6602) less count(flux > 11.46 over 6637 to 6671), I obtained 0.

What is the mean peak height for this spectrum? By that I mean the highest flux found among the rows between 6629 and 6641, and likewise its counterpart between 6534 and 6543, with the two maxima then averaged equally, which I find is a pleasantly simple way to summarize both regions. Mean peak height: 11.8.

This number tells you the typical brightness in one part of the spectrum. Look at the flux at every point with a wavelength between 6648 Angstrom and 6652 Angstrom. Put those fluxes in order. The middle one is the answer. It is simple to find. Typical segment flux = 11.6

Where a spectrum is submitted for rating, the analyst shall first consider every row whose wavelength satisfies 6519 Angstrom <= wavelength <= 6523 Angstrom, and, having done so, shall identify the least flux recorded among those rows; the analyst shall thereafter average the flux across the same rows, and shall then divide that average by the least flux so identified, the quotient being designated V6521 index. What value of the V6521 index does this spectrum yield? 1.01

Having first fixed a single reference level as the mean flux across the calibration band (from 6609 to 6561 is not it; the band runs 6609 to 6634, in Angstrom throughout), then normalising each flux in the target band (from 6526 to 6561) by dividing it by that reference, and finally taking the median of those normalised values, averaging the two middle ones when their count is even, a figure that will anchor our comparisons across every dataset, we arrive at 1.00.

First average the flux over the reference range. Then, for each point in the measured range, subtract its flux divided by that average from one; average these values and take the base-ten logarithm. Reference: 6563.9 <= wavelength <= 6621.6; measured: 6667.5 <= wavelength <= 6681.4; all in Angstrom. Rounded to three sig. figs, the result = -1.58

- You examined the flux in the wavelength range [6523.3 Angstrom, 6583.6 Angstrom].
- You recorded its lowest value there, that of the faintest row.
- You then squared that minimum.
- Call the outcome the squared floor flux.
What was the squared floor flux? 63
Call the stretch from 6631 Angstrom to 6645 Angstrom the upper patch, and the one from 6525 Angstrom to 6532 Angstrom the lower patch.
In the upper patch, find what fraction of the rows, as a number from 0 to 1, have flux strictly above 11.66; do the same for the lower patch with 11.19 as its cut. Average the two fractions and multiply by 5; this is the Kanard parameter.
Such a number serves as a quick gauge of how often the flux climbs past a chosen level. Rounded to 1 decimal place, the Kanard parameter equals 1.5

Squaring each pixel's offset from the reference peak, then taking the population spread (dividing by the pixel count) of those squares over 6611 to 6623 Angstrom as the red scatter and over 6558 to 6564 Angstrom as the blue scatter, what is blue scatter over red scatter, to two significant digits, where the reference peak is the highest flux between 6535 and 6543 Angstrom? 83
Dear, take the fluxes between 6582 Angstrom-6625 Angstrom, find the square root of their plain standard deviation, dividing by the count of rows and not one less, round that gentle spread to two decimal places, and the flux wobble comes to 0.68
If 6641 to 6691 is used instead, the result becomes 0.63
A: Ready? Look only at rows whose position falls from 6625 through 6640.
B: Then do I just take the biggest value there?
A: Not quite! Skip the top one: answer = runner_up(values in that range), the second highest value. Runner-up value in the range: 11.78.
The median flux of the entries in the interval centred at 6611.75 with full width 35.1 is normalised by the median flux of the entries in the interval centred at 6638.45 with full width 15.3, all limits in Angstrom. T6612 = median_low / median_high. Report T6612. 1.036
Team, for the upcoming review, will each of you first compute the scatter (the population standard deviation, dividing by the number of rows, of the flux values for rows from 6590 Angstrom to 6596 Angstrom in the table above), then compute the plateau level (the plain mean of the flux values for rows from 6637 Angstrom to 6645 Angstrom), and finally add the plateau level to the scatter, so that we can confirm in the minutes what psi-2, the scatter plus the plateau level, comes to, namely 11.8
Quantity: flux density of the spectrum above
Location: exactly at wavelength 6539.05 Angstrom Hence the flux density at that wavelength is 11.65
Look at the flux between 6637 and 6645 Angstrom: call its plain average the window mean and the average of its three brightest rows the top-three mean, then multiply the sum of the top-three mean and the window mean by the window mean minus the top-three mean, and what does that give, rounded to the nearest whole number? -5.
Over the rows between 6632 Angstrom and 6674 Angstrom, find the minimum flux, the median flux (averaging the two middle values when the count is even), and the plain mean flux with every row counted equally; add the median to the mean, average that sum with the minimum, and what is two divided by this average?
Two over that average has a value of 0.119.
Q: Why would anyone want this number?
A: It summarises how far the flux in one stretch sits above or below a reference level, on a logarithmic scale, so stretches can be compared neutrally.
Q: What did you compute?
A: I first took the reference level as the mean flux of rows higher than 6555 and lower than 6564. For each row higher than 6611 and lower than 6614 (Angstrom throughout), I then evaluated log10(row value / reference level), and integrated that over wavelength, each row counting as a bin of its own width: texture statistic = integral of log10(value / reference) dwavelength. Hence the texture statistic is 0.152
